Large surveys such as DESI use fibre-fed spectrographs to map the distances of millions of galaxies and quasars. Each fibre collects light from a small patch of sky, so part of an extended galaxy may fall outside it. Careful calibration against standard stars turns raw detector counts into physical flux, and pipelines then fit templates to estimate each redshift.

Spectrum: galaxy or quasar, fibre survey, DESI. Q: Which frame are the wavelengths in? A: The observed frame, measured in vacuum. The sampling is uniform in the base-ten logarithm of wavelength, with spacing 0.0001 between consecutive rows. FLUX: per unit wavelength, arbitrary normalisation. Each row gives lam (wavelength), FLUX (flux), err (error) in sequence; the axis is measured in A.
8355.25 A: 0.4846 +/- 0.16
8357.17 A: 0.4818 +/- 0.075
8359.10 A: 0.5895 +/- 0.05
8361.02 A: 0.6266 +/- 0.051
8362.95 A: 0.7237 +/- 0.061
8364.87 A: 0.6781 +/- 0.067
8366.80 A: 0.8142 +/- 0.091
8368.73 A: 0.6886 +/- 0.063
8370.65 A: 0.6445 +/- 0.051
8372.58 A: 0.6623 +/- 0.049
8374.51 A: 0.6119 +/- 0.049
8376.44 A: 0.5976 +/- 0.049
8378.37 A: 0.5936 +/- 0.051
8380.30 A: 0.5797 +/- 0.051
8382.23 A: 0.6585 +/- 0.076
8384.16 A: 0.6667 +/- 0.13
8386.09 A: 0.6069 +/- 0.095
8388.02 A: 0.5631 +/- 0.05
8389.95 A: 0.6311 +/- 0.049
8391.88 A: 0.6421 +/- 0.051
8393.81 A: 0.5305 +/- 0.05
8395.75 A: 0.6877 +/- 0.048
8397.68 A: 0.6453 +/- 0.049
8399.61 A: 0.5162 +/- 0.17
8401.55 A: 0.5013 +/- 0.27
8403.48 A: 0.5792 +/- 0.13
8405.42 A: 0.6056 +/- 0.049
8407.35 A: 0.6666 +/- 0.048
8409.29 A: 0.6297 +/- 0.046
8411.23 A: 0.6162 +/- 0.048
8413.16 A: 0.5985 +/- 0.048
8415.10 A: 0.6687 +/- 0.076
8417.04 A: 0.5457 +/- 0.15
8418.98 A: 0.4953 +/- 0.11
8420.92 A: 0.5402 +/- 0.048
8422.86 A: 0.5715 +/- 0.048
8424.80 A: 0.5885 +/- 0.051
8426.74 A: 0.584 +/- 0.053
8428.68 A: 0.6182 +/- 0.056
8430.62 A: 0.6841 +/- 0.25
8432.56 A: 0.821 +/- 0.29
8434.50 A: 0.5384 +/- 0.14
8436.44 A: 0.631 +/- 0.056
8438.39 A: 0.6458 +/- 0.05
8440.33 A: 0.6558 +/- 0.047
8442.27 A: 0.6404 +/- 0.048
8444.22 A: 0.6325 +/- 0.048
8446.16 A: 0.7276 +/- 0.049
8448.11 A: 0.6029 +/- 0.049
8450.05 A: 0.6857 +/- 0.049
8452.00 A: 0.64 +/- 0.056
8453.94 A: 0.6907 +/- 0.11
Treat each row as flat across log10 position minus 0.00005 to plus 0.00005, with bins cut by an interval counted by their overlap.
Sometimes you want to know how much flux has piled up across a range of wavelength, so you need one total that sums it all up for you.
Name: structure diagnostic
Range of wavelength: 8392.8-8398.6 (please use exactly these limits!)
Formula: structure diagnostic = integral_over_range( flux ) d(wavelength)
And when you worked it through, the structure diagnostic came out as 3.60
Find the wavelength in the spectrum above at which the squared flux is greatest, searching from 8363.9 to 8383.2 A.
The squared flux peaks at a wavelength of 8366.80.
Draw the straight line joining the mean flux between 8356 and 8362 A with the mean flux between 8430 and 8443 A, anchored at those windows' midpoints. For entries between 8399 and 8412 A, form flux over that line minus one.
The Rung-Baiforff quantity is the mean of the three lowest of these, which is -0.14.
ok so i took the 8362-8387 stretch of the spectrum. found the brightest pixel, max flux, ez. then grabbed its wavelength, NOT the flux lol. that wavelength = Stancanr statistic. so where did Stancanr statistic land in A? 8366.80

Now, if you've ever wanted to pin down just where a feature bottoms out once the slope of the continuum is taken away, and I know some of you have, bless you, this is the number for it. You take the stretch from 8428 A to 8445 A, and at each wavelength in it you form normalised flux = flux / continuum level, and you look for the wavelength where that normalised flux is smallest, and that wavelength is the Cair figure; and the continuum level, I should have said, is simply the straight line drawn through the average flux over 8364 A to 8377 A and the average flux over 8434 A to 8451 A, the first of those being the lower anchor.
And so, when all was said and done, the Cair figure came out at 8434.50 A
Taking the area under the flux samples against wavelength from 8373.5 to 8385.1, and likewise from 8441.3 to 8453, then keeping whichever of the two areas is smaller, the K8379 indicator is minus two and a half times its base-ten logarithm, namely -2.14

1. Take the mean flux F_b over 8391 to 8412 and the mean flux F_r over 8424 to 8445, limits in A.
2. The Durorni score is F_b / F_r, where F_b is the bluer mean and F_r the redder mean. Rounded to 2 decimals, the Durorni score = 0.94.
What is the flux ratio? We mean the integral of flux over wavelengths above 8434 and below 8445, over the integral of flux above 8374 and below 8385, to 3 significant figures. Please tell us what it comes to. 1.02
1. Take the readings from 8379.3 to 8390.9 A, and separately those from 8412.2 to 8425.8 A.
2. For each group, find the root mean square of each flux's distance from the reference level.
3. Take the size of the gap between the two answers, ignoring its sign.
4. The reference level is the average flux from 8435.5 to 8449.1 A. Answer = 0.0419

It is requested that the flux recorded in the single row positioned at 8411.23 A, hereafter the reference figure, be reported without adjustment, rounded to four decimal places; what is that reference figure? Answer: 0.6162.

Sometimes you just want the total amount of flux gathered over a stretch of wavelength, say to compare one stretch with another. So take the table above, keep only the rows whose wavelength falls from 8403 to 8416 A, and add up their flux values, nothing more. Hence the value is 4.4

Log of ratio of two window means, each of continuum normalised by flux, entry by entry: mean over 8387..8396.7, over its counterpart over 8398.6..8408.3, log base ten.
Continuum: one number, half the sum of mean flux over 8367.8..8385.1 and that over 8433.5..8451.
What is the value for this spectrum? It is -0.028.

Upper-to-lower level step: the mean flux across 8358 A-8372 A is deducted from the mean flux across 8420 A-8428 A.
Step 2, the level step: -0.11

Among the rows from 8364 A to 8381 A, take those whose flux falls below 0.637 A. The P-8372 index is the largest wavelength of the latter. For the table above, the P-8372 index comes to 8380.30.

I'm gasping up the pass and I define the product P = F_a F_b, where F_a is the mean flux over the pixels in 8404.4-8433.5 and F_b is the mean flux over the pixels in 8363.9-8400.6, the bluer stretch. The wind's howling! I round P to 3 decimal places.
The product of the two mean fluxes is 0.389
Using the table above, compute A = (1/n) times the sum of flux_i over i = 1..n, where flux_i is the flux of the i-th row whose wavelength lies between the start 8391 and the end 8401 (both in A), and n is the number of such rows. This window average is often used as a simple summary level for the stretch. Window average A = 0.60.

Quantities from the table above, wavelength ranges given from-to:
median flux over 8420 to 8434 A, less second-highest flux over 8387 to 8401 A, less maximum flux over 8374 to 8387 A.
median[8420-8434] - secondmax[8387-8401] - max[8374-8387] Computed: -0.72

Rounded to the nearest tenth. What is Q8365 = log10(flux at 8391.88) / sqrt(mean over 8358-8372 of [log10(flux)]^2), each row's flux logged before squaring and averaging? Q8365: -1.1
